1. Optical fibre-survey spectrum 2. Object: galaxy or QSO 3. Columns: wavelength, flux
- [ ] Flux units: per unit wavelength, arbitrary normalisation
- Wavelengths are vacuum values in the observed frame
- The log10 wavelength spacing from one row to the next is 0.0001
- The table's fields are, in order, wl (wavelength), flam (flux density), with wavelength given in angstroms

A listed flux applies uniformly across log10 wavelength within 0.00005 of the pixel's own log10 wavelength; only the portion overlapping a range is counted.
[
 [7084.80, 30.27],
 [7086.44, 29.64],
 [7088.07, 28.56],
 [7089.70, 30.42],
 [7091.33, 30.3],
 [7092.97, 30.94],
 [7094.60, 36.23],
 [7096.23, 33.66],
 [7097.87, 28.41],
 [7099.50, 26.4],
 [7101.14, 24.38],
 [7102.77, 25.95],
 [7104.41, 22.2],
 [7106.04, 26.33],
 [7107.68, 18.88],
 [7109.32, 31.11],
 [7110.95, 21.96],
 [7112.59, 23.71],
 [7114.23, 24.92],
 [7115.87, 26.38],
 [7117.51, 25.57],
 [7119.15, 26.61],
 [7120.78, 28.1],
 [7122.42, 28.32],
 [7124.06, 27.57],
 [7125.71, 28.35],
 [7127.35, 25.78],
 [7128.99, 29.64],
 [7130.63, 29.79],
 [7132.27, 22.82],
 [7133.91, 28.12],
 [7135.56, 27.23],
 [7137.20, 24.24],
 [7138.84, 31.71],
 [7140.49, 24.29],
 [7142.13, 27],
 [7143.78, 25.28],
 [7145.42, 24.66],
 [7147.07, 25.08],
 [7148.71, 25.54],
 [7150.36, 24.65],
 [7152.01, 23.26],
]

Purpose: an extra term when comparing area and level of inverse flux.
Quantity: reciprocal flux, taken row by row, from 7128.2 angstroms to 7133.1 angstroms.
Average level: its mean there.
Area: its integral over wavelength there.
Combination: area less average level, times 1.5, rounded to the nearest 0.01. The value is 0.22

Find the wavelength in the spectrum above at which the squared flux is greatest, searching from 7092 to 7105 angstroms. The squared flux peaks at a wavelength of 7094.60 angstroms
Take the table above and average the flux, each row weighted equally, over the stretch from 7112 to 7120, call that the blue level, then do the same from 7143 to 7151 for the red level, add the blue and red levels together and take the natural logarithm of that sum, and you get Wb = 3.92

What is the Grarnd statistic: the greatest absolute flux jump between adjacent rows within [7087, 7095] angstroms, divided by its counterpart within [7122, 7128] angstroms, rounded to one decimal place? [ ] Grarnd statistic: 2.1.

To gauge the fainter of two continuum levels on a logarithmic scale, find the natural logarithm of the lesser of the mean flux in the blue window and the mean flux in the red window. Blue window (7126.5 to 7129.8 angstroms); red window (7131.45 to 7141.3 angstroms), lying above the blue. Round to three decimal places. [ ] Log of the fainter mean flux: 3.273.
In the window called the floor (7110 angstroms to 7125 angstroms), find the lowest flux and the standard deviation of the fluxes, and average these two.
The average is 12.0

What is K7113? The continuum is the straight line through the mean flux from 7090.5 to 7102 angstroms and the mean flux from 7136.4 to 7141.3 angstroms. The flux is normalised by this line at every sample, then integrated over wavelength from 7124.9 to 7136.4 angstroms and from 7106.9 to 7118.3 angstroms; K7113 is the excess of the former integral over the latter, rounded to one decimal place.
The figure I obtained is 1.7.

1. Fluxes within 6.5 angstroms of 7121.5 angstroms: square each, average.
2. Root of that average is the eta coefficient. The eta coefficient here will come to 27.1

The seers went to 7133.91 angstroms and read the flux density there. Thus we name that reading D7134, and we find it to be 28.12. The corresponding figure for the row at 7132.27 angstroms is 22.82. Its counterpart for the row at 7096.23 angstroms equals 33.66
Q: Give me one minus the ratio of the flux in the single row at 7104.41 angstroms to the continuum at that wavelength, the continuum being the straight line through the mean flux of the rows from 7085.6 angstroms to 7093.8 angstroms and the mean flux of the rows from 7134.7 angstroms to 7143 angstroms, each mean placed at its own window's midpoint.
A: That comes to 0.236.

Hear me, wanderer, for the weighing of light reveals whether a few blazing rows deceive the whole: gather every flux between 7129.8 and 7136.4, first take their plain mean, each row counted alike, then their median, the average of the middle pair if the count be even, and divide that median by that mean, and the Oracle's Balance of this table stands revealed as 1.03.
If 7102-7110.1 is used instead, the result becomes 1.04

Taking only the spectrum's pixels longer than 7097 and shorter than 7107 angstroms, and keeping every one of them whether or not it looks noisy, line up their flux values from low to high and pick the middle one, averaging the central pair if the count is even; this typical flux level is 26.1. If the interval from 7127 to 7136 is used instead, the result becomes 27.7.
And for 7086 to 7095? 30.4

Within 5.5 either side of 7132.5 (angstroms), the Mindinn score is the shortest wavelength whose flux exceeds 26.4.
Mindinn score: 7128.99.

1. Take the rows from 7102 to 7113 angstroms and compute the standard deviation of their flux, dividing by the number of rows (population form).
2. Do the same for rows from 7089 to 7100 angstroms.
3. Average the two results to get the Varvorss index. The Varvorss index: 3.32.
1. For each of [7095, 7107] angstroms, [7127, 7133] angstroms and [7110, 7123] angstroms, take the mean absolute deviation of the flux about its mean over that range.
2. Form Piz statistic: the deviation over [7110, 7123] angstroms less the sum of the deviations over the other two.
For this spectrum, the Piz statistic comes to -3.5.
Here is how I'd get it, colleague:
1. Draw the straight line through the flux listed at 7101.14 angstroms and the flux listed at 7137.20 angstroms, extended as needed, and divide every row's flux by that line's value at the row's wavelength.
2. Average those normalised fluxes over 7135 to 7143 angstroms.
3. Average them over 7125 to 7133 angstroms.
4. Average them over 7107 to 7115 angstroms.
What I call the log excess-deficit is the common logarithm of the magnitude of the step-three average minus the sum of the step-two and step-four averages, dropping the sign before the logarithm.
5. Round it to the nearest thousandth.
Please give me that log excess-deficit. -0.010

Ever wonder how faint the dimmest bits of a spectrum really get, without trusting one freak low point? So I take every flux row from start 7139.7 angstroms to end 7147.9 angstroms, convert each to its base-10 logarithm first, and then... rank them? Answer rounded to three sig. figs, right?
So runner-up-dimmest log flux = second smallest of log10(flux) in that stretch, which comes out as 1.39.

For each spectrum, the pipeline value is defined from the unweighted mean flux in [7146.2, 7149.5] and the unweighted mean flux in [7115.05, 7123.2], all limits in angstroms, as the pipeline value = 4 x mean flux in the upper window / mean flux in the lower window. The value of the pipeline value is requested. 3.75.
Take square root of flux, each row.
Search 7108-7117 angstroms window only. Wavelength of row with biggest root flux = 7109.32 angstroms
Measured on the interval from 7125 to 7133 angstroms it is 7130.63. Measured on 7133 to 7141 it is 7138.84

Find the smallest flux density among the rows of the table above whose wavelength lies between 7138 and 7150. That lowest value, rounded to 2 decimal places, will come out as 24.29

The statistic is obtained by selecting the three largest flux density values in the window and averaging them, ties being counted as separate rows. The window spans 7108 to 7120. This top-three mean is 28.0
